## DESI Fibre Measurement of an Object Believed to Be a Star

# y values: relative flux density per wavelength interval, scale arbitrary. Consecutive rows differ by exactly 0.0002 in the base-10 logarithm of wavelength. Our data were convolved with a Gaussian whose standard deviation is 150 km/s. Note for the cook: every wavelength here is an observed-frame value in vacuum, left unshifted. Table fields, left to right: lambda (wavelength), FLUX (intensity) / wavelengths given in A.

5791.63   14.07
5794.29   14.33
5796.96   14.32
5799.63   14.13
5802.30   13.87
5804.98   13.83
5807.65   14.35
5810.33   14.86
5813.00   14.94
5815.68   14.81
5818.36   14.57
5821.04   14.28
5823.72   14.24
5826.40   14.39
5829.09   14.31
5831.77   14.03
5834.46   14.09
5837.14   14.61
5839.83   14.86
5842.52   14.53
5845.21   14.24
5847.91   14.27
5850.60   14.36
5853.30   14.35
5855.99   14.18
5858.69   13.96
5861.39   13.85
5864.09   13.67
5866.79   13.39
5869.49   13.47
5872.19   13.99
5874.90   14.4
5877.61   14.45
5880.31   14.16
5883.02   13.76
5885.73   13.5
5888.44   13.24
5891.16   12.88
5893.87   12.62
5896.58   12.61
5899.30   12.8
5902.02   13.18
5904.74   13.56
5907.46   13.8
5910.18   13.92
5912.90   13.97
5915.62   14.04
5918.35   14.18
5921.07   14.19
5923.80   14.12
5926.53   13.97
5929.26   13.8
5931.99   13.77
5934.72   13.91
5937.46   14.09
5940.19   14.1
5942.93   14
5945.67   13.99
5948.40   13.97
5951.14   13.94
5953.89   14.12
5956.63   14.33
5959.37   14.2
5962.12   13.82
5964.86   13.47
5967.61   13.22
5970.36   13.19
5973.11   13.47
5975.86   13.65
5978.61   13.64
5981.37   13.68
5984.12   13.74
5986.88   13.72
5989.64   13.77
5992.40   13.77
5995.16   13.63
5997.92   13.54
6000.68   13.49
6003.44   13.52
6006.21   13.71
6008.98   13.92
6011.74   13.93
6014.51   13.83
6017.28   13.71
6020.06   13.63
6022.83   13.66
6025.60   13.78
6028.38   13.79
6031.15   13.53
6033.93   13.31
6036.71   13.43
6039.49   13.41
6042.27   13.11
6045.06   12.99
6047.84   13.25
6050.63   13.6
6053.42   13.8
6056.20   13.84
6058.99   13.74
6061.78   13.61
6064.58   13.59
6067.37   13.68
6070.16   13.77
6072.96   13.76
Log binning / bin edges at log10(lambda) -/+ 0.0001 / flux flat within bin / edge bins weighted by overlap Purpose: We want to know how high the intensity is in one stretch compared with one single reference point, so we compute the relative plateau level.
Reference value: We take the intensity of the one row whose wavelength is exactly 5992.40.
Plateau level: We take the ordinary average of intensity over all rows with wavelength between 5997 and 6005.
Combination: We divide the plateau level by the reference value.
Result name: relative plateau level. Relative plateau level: 0.98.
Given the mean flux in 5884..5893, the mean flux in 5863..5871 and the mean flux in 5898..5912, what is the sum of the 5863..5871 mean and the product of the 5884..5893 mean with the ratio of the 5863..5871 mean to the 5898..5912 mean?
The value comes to 26.8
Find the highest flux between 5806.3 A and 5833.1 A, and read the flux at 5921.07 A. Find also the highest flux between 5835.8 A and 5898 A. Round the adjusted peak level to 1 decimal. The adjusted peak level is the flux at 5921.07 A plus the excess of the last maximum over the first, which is 14.1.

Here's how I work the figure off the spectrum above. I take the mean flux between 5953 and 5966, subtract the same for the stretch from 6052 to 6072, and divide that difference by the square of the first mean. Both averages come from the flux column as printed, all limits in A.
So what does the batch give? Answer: 0.001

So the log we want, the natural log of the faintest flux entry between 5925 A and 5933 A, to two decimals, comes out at 2.62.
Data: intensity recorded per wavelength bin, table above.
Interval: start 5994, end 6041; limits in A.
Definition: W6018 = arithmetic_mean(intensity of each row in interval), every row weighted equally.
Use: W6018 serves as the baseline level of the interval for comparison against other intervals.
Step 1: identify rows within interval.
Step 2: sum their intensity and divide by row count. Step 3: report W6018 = 13.64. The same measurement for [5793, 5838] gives 14.35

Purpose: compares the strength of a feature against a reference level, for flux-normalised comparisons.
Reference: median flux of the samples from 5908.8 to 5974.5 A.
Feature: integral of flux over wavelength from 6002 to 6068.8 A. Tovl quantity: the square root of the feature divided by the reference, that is 8.06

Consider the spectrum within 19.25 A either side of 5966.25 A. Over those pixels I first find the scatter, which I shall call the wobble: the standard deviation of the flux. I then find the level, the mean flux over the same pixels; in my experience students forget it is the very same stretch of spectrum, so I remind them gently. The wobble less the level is -13.4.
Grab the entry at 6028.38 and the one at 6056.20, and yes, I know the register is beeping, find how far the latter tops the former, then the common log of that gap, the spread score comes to -1.3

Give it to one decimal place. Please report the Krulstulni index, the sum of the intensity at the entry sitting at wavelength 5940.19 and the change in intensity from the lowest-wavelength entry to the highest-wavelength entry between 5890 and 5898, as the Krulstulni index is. 13.8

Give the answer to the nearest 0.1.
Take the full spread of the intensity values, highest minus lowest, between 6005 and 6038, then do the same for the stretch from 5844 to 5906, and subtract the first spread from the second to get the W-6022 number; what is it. 1.2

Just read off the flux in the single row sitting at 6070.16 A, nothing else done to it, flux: 13.77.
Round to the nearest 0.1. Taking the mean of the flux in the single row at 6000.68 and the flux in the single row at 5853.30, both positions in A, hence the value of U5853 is 13.9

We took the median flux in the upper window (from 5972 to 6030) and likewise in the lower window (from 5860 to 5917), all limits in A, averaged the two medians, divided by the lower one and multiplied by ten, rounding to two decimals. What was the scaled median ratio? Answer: 10.01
